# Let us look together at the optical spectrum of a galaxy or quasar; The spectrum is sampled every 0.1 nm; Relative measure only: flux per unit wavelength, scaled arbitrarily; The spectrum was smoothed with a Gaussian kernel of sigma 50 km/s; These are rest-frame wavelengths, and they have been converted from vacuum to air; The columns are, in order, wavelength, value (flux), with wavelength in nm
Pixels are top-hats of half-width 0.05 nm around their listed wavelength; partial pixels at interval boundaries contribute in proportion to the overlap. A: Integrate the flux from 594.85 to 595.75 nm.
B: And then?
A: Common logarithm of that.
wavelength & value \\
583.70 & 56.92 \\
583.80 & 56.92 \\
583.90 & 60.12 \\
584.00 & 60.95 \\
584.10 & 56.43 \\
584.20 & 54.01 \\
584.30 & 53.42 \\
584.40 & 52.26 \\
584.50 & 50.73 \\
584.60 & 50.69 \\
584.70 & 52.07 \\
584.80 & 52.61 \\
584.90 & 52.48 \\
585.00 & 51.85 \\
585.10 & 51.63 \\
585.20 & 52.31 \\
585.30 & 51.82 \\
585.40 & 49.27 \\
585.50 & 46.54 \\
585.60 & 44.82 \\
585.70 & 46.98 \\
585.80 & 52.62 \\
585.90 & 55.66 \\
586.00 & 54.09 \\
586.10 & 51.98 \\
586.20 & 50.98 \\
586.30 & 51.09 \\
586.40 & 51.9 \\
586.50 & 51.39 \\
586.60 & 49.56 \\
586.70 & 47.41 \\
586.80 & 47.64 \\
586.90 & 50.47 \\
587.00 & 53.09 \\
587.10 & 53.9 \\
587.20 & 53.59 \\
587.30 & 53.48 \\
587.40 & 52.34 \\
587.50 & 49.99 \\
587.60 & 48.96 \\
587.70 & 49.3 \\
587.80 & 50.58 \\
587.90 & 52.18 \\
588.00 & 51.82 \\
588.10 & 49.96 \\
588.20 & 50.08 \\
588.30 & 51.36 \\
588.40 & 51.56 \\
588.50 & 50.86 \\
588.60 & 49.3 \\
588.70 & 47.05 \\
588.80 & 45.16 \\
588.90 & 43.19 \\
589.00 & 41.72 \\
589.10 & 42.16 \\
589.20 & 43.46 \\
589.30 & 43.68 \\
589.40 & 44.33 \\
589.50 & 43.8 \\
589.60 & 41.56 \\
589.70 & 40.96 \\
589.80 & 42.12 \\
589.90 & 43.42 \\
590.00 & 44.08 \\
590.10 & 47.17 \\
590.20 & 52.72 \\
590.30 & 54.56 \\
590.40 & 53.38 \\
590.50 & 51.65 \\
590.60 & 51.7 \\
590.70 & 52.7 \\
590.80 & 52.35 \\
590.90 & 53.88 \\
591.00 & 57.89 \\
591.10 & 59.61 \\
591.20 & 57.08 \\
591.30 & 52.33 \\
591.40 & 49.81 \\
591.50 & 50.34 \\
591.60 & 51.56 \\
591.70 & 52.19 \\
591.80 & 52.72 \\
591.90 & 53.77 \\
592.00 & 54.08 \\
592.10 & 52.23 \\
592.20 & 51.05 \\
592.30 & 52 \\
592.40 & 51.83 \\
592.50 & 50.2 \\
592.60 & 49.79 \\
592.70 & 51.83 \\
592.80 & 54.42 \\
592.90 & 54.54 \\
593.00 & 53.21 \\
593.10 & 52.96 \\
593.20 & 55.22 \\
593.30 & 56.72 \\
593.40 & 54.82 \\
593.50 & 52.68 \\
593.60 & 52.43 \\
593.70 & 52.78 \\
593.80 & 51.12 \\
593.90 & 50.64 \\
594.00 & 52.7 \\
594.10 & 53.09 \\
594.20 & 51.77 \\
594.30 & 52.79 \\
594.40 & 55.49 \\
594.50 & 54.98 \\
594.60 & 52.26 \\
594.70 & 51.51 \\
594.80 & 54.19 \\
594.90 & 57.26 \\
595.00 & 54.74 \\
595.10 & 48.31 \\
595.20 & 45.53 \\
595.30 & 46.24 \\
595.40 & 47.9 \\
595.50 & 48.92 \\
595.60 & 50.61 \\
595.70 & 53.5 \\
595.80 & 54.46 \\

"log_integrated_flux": 1.66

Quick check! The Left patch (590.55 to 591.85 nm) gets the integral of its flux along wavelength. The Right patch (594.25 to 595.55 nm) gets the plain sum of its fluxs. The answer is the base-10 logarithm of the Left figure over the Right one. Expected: -1.0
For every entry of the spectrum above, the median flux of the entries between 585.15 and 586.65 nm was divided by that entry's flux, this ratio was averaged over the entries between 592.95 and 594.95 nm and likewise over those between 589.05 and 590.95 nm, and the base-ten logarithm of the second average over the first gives 0.06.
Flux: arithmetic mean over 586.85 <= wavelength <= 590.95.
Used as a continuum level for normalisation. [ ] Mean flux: 48.8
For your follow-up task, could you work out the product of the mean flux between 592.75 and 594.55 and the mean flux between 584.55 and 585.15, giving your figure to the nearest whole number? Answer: 2774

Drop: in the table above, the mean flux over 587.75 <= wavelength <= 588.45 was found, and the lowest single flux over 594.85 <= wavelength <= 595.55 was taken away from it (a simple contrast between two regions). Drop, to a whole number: 6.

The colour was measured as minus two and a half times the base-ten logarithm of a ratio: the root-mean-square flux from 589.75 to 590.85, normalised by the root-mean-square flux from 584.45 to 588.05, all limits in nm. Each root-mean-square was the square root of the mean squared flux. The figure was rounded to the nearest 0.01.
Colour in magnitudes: 0.03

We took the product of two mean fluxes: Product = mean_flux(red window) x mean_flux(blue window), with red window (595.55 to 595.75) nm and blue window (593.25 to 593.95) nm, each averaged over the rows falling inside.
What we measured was 2760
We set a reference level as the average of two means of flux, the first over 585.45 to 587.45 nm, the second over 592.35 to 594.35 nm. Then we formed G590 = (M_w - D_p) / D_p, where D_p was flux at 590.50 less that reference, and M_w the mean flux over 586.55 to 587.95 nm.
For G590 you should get -225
